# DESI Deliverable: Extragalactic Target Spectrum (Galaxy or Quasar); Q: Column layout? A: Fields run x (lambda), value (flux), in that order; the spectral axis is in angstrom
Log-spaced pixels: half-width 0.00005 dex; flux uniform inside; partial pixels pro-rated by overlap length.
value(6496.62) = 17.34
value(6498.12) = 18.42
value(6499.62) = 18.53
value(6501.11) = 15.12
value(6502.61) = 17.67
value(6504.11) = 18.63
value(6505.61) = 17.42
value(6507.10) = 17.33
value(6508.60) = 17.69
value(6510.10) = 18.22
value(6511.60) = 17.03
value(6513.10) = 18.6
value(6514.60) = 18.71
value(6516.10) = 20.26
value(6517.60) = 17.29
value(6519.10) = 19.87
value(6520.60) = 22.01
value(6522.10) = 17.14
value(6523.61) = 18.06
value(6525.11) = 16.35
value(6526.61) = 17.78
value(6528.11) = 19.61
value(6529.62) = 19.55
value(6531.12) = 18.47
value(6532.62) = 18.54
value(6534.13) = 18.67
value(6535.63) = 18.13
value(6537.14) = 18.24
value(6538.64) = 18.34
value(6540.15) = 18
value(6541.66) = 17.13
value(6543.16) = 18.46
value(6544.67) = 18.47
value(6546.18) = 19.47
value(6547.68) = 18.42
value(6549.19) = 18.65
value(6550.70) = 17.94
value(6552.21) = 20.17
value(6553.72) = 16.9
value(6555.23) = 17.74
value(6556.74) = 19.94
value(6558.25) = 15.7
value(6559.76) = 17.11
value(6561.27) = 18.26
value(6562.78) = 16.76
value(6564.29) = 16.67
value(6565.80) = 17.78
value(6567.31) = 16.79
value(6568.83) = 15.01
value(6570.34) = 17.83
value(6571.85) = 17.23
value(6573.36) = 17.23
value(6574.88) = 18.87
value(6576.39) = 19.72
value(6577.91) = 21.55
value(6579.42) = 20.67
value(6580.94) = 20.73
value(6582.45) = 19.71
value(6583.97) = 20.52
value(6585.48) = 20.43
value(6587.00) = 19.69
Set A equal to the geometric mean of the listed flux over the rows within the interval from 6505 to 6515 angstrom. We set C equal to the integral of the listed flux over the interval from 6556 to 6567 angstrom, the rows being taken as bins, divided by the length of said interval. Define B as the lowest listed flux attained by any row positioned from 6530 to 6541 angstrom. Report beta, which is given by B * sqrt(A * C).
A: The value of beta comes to 318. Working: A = 17.8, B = 18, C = 17.4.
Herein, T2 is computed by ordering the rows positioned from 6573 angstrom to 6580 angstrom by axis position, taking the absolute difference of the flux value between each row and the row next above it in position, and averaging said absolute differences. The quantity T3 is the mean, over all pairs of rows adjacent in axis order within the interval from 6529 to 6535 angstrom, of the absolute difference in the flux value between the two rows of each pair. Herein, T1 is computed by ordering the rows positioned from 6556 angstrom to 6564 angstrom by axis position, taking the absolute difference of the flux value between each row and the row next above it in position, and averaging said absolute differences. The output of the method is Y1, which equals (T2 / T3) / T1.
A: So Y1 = 1.5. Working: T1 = 2.1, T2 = 1.3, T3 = 0.4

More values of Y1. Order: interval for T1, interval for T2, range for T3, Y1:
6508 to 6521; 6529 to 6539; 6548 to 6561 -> 0.1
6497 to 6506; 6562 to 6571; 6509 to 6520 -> 0.5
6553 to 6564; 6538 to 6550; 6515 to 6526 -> 0.1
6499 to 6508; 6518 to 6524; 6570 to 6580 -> 1.7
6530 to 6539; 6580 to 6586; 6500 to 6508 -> 2.8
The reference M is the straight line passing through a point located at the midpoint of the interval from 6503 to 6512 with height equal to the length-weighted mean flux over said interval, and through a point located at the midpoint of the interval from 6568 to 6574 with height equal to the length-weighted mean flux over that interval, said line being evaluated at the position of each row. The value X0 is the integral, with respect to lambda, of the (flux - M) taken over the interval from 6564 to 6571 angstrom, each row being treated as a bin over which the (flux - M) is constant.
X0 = 0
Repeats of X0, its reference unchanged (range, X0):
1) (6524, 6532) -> 7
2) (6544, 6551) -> 10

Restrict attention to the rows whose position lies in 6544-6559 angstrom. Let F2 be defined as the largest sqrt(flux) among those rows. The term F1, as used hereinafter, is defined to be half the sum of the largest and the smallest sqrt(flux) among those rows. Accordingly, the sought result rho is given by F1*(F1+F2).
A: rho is 36.8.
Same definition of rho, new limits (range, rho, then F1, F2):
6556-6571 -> 36.0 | 4.17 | 4.47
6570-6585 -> 39.7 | 4.40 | 4.64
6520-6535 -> 39.6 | 4.37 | 4.69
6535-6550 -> 37.1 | 4.28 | 4.41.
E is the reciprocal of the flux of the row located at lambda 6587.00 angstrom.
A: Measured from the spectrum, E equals 0.051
